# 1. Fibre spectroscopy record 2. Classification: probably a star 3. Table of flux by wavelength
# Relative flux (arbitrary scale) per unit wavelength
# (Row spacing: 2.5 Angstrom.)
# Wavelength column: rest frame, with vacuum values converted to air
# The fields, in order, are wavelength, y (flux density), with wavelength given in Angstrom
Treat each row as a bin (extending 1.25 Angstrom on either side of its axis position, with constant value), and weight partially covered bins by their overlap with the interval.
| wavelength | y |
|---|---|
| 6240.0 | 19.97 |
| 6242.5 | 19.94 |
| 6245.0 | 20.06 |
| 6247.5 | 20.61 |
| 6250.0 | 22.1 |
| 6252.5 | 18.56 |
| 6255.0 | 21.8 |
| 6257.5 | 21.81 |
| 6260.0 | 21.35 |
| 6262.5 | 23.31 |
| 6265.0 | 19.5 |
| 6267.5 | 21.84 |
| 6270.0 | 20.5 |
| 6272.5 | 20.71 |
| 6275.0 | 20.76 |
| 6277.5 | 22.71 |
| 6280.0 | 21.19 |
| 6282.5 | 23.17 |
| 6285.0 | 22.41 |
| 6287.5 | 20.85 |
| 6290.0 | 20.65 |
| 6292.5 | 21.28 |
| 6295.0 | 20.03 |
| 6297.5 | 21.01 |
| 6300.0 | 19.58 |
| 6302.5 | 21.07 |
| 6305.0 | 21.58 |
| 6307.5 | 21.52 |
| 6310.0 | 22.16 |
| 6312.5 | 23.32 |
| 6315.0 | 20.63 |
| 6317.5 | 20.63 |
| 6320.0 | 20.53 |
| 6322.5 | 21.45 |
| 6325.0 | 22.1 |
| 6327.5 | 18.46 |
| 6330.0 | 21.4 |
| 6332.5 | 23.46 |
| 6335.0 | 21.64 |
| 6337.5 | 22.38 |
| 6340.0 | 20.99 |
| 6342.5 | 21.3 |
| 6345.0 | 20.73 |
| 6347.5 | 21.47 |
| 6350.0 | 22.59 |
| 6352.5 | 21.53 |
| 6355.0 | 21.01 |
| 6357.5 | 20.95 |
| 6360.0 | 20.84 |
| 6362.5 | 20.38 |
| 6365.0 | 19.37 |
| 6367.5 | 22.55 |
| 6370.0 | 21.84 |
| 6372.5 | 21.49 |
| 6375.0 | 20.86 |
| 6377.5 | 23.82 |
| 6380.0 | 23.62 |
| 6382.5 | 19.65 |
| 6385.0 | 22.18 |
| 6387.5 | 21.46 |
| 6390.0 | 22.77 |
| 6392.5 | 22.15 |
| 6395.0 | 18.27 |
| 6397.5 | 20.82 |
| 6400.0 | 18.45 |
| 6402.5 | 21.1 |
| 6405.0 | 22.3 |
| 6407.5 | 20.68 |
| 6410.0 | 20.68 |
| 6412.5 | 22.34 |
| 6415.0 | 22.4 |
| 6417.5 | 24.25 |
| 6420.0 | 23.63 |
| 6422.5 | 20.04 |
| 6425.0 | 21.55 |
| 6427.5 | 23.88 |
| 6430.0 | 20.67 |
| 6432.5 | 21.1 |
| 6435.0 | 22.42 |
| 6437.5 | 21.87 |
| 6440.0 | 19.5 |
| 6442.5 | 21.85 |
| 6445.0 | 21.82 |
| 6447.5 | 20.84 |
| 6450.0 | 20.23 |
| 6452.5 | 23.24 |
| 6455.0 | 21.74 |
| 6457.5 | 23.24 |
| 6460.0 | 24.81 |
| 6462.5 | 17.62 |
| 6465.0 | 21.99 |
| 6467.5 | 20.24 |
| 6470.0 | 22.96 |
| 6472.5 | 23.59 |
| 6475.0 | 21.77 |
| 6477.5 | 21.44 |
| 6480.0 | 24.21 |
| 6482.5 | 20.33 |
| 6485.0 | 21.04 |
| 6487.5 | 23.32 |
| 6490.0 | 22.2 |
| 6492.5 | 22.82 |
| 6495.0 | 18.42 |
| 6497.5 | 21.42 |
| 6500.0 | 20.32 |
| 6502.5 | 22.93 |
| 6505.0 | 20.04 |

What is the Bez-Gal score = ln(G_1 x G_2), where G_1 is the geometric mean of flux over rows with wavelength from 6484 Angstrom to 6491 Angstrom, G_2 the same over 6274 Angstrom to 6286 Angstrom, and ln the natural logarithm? 6.19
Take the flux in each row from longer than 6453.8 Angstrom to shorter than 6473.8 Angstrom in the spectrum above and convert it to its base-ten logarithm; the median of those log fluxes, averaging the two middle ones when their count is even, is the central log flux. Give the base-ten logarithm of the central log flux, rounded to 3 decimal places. 0.131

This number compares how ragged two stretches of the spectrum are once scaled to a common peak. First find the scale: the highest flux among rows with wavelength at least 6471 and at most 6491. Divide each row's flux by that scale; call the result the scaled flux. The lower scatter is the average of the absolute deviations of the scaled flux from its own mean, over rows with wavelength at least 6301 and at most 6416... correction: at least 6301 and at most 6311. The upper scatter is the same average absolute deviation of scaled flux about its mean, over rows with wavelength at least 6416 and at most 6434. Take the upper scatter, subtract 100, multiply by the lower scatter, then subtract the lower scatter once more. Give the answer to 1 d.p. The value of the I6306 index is -1.2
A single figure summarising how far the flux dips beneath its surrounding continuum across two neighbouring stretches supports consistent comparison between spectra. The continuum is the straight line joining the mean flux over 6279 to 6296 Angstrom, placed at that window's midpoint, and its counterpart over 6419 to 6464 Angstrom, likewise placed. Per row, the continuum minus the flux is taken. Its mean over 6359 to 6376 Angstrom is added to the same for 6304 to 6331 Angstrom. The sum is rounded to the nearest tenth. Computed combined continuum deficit 0.7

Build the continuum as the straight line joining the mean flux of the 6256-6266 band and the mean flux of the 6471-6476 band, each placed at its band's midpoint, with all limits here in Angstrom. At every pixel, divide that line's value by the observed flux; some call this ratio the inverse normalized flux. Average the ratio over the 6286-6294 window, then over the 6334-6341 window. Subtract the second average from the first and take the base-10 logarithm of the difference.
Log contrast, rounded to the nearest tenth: -1.6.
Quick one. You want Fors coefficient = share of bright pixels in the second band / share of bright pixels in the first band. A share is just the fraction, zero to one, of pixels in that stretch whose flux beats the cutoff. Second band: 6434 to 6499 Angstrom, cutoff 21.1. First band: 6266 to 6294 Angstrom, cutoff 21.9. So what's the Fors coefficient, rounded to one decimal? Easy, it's 2.5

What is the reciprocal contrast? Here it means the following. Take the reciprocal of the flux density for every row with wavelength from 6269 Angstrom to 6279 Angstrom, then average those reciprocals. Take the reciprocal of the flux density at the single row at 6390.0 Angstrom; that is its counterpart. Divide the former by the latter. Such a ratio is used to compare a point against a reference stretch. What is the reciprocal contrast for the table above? 1.08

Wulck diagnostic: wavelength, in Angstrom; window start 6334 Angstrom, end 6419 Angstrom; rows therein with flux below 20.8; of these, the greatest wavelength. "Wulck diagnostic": 6410.0 Angstrom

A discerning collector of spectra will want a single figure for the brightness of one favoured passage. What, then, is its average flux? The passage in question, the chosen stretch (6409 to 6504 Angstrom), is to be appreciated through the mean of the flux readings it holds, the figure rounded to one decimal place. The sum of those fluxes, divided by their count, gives 21.8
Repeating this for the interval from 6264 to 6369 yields 21.2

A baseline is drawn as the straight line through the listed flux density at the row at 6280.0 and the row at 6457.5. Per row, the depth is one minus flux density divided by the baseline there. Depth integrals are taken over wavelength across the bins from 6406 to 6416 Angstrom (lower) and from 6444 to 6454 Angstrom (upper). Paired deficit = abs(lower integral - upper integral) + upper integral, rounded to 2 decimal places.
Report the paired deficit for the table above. 0.87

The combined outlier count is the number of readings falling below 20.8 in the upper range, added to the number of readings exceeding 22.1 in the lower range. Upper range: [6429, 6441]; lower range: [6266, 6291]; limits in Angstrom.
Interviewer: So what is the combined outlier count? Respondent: 5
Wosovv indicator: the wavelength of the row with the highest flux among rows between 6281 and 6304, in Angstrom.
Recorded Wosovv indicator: 6282.5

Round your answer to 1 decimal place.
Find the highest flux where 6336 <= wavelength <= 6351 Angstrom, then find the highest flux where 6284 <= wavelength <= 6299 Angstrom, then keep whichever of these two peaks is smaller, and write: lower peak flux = 22.4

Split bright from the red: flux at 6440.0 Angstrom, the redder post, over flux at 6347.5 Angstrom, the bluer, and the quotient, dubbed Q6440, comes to 0.91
